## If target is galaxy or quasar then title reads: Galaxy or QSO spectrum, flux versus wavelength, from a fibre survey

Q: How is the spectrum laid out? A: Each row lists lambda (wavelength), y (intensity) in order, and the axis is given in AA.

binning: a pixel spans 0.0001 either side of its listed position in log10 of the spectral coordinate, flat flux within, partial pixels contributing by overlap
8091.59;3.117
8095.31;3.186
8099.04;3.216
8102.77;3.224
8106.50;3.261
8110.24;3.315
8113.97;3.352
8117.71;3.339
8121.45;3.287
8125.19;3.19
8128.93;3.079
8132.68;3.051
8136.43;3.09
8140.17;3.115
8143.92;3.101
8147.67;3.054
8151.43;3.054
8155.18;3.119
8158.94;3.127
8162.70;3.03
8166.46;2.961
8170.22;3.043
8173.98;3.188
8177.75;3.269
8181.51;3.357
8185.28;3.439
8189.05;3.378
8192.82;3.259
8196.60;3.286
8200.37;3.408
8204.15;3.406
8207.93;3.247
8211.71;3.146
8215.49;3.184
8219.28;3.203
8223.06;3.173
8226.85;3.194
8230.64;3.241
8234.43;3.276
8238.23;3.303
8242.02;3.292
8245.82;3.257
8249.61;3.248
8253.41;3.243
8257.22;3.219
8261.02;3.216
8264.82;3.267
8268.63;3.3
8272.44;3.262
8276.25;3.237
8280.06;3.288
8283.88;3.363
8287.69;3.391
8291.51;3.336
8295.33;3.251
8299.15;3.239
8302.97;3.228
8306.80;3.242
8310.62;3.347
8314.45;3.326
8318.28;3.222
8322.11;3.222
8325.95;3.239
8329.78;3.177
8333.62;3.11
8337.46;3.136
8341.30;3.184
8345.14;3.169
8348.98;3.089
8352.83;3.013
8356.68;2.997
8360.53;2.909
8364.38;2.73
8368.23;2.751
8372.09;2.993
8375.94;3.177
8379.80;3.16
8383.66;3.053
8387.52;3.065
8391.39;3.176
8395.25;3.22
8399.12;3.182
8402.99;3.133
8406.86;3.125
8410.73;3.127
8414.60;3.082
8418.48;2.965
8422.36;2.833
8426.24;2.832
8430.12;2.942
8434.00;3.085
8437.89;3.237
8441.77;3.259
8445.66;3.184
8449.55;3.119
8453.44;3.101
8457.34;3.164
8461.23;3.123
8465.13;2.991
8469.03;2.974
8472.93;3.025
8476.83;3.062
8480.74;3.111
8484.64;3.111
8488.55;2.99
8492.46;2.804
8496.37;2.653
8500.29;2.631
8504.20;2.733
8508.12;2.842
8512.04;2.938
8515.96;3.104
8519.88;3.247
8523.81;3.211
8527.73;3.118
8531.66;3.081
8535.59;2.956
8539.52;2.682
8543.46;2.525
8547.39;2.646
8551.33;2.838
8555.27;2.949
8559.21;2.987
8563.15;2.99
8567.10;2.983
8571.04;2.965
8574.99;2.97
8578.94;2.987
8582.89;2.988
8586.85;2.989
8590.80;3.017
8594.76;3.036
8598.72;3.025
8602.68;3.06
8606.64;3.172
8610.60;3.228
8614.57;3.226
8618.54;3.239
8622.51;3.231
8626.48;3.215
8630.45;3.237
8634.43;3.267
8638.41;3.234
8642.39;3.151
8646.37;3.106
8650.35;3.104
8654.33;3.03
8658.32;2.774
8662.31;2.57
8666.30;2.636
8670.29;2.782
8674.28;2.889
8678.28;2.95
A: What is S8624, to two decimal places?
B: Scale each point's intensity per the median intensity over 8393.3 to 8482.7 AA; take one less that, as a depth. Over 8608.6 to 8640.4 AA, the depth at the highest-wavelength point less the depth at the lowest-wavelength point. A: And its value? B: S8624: 0.00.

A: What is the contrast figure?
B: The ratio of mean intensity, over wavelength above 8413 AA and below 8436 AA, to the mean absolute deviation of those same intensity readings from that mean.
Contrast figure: 34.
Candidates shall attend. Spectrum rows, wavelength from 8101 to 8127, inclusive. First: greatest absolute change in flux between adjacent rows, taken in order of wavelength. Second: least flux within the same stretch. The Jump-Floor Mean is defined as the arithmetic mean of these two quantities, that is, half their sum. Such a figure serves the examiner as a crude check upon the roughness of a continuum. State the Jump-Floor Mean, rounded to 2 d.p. 1.64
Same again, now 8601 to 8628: 1.59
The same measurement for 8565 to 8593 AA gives 1.50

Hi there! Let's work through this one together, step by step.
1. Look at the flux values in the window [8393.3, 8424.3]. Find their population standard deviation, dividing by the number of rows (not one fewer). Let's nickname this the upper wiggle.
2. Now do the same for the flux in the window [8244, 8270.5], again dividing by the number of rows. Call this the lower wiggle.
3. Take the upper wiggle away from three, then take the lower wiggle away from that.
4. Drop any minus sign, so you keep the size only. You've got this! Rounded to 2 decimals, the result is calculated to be 2.86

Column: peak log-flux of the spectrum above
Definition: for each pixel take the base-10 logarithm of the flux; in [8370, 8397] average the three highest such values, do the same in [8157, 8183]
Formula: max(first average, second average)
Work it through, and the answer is 0.515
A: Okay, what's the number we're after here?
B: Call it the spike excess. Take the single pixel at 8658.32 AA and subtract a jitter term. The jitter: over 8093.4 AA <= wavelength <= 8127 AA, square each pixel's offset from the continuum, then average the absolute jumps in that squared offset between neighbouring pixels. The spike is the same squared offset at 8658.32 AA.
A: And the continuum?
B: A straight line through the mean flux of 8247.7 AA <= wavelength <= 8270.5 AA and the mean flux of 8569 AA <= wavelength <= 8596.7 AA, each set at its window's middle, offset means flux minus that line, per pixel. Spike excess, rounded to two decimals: 0.02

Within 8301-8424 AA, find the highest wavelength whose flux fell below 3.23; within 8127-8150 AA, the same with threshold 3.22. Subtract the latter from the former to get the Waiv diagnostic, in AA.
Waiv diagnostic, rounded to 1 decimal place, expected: 274.7 AA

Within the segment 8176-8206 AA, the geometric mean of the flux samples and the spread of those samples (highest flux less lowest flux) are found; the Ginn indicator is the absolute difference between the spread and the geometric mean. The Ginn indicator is 3.17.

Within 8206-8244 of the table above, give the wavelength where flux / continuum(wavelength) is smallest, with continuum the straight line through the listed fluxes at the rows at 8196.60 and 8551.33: 8211.71 AA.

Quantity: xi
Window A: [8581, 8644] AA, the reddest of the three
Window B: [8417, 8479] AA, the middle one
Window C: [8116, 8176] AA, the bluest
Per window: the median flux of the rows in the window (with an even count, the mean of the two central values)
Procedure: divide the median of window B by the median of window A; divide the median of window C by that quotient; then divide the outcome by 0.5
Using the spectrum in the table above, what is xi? 6.4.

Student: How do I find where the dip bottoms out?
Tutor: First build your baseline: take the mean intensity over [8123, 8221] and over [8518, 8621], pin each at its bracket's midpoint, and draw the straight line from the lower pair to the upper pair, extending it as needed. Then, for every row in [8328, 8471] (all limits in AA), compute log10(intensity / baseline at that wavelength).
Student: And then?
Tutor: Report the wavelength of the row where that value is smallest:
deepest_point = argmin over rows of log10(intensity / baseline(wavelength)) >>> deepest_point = 8364.38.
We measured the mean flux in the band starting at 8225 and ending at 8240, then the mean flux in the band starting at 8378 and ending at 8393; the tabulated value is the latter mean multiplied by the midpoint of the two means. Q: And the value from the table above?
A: 9.9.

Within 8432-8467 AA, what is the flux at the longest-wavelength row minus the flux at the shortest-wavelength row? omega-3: -0.09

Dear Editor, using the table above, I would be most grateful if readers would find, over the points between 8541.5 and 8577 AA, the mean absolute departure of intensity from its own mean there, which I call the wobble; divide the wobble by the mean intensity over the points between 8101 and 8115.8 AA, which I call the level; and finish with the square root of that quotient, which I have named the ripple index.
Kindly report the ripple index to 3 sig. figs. 0.203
